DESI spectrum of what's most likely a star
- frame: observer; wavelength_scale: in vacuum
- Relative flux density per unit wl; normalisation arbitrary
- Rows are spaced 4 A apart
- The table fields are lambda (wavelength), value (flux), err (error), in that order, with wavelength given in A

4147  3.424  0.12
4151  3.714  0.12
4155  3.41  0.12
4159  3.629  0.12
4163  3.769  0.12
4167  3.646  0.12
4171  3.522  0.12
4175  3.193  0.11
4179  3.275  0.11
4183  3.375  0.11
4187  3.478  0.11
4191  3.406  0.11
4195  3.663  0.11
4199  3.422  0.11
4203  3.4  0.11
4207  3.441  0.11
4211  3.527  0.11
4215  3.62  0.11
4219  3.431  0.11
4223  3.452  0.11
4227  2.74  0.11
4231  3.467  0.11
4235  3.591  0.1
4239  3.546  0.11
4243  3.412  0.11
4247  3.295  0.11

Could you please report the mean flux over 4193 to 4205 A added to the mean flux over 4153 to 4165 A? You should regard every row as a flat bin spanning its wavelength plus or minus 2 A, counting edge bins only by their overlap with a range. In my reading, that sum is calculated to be 7.1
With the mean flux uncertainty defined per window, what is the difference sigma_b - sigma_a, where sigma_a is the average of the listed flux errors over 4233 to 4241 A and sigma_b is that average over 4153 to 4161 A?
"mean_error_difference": 0.015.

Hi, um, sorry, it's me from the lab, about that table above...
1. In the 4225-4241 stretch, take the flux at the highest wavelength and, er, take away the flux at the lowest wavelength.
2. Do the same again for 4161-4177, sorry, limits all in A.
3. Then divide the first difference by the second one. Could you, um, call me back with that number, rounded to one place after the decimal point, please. -1.4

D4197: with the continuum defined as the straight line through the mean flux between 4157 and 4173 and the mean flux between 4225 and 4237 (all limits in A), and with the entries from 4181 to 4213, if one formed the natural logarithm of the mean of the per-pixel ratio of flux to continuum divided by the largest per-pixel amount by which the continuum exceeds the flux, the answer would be 1.81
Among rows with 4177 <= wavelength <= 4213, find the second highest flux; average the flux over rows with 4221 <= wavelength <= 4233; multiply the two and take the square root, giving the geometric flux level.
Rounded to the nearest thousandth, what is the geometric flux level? 3.370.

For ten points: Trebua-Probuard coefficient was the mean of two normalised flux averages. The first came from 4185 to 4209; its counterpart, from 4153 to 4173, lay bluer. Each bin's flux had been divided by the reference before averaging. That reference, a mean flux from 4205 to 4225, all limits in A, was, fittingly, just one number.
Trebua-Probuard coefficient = 1.01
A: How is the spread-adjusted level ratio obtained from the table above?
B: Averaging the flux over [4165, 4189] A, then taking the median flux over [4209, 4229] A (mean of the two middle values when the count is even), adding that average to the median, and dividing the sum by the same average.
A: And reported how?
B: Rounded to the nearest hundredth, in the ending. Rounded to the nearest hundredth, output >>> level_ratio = 2.01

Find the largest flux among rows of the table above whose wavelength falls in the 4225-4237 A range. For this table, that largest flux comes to 3.591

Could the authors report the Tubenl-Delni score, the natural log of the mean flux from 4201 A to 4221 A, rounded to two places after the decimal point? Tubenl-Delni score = 1.25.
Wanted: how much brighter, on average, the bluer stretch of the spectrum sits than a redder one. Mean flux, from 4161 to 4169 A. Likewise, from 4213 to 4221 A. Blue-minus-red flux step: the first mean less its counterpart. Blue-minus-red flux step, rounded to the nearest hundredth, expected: 0.18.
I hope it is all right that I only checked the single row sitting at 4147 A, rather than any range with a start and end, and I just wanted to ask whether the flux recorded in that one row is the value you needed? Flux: 3.424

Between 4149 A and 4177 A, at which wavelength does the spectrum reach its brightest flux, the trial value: 4163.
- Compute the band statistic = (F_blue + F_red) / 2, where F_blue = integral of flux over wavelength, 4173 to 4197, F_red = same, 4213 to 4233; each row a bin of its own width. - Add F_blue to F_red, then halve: 74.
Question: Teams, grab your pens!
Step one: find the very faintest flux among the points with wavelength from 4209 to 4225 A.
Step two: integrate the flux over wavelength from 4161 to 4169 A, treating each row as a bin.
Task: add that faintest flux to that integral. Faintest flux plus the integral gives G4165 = 33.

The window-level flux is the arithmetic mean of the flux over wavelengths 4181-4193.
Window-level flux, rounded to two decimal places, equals 3.42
